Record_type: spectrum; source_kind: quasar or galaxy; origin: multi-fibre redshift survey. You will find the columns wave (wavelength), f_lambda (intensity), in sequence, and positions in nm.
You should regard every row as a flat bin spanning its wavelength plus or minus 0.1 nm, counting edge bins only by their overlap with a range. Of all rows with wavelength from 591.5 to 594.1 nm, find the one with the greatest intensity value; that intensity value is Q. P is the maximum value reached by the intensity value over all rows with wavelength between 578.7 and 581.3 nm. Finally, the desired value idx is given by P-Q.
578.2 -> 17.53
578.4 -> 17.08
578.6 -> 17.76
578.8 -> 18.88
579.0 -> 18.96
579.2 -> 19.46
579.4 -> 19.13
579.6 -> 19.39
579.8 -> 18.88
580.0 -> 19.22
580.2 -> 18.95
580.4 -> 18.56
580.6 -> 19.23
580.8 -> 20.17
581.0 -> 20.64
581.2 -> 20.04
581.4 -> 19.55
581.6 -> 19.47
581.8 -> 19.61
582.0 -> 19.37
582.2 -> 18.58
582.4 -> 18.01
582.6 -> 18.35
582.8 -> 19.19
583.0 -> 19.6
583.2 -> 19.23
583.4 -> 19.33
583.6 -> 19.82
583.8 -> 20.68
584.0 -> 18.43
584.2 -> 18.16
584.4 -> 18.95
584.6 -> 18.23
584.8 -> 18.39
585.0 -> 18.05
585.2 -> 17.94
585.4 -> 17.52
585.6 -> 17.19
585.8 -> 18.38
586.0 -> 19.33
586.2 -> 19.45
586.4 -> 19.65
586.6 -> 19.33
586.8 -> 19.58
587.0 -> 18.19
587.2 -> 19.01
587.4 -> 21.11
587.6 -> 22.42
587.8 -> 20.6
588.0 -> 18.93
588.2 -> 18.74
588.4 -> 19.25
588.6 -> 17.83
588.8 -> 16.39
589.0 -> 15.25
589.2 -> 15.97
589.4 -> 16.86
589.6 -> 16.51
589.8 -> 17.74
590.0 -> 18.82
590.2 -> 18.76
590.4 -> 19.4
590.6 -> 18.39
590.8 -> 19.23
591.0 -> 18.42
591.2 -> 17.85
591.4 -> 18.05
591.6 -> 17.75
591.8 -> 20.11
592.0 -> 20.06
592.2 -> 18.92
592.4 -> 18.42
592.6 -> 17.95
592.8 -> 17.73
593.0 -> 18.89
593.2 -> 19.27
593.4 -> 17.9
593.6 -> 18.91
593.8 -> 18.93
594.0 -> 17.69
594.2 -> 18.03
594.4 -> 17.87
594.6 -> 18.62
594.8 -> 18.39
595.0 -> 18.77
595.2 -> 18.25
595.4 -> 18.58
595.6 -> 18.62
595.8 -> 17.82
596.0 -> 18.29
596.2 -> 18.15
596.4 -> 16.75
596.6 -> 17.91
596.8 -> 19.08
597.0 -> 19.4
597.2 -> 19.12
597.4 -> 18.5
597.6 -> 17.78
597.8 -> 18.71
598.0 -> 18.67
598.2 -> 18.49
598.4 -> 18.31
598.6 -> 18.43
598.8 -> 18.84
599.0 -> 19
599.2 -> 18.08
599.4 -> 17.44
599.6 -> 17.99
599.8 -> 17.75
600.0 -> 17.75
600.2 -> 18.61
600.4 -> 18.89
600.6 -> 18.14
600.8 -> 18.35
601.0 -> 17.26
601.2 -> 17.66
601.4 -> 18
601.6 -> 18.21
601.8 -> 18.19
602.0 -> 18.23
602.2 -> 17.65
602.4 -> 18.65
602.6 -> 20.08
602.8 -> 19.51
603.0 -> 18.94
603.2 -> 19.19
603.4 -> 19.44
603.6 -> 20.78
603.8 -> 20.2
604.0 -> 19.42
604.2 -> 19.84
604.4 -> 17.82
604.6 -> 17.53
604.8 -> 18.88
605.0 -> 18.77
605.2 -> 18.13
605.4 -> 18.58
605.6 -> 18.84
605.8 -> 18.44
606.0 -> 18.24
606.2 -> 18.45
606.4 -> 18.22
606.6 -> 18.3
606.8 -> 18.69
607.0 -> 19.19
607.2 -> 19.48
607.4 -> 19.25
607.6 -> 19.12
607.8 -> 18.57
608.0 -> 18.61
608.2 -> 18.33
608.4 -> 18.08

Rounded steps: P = 20.64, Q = 20.11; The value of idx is 0.5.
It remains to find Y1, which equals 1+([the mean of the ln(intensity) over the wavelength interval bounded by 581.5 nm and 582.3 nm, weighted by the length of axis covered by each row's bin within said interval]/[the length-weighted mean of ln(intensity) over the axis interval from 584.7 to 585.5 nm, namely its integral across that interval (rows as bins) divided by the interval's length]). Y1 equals 2.02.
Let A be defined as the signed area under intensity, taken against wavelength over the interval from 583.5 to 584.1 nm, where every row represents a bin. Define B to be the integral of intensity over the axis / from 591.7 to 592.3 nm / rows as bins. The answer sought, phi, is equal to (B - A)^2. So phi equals 0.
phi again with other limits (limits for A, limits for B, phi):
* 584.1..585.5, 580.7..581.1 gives 299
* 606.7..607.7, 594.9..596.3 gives 43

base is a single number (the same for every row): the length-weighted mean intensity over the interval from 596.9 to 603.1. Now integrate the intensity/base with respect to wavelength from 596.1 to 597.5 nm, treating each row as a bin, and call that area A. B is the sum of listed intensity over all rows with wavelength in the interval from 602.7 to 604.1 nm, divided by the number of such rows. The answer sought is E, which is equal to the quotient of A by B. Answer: 0.07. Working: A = 1.4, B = 19.6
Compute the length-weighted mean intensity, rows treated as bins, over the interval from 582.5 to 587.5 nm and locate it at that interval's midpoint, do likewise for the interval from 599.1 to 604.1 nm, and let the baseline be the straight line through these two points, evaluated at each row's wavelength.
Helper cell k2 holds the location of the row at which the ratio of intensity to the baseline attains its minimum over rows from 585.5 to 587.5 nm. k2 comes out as 585.6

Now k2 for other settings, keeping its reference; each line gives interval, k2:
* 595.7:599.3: 596.4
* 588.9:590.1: 589.0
